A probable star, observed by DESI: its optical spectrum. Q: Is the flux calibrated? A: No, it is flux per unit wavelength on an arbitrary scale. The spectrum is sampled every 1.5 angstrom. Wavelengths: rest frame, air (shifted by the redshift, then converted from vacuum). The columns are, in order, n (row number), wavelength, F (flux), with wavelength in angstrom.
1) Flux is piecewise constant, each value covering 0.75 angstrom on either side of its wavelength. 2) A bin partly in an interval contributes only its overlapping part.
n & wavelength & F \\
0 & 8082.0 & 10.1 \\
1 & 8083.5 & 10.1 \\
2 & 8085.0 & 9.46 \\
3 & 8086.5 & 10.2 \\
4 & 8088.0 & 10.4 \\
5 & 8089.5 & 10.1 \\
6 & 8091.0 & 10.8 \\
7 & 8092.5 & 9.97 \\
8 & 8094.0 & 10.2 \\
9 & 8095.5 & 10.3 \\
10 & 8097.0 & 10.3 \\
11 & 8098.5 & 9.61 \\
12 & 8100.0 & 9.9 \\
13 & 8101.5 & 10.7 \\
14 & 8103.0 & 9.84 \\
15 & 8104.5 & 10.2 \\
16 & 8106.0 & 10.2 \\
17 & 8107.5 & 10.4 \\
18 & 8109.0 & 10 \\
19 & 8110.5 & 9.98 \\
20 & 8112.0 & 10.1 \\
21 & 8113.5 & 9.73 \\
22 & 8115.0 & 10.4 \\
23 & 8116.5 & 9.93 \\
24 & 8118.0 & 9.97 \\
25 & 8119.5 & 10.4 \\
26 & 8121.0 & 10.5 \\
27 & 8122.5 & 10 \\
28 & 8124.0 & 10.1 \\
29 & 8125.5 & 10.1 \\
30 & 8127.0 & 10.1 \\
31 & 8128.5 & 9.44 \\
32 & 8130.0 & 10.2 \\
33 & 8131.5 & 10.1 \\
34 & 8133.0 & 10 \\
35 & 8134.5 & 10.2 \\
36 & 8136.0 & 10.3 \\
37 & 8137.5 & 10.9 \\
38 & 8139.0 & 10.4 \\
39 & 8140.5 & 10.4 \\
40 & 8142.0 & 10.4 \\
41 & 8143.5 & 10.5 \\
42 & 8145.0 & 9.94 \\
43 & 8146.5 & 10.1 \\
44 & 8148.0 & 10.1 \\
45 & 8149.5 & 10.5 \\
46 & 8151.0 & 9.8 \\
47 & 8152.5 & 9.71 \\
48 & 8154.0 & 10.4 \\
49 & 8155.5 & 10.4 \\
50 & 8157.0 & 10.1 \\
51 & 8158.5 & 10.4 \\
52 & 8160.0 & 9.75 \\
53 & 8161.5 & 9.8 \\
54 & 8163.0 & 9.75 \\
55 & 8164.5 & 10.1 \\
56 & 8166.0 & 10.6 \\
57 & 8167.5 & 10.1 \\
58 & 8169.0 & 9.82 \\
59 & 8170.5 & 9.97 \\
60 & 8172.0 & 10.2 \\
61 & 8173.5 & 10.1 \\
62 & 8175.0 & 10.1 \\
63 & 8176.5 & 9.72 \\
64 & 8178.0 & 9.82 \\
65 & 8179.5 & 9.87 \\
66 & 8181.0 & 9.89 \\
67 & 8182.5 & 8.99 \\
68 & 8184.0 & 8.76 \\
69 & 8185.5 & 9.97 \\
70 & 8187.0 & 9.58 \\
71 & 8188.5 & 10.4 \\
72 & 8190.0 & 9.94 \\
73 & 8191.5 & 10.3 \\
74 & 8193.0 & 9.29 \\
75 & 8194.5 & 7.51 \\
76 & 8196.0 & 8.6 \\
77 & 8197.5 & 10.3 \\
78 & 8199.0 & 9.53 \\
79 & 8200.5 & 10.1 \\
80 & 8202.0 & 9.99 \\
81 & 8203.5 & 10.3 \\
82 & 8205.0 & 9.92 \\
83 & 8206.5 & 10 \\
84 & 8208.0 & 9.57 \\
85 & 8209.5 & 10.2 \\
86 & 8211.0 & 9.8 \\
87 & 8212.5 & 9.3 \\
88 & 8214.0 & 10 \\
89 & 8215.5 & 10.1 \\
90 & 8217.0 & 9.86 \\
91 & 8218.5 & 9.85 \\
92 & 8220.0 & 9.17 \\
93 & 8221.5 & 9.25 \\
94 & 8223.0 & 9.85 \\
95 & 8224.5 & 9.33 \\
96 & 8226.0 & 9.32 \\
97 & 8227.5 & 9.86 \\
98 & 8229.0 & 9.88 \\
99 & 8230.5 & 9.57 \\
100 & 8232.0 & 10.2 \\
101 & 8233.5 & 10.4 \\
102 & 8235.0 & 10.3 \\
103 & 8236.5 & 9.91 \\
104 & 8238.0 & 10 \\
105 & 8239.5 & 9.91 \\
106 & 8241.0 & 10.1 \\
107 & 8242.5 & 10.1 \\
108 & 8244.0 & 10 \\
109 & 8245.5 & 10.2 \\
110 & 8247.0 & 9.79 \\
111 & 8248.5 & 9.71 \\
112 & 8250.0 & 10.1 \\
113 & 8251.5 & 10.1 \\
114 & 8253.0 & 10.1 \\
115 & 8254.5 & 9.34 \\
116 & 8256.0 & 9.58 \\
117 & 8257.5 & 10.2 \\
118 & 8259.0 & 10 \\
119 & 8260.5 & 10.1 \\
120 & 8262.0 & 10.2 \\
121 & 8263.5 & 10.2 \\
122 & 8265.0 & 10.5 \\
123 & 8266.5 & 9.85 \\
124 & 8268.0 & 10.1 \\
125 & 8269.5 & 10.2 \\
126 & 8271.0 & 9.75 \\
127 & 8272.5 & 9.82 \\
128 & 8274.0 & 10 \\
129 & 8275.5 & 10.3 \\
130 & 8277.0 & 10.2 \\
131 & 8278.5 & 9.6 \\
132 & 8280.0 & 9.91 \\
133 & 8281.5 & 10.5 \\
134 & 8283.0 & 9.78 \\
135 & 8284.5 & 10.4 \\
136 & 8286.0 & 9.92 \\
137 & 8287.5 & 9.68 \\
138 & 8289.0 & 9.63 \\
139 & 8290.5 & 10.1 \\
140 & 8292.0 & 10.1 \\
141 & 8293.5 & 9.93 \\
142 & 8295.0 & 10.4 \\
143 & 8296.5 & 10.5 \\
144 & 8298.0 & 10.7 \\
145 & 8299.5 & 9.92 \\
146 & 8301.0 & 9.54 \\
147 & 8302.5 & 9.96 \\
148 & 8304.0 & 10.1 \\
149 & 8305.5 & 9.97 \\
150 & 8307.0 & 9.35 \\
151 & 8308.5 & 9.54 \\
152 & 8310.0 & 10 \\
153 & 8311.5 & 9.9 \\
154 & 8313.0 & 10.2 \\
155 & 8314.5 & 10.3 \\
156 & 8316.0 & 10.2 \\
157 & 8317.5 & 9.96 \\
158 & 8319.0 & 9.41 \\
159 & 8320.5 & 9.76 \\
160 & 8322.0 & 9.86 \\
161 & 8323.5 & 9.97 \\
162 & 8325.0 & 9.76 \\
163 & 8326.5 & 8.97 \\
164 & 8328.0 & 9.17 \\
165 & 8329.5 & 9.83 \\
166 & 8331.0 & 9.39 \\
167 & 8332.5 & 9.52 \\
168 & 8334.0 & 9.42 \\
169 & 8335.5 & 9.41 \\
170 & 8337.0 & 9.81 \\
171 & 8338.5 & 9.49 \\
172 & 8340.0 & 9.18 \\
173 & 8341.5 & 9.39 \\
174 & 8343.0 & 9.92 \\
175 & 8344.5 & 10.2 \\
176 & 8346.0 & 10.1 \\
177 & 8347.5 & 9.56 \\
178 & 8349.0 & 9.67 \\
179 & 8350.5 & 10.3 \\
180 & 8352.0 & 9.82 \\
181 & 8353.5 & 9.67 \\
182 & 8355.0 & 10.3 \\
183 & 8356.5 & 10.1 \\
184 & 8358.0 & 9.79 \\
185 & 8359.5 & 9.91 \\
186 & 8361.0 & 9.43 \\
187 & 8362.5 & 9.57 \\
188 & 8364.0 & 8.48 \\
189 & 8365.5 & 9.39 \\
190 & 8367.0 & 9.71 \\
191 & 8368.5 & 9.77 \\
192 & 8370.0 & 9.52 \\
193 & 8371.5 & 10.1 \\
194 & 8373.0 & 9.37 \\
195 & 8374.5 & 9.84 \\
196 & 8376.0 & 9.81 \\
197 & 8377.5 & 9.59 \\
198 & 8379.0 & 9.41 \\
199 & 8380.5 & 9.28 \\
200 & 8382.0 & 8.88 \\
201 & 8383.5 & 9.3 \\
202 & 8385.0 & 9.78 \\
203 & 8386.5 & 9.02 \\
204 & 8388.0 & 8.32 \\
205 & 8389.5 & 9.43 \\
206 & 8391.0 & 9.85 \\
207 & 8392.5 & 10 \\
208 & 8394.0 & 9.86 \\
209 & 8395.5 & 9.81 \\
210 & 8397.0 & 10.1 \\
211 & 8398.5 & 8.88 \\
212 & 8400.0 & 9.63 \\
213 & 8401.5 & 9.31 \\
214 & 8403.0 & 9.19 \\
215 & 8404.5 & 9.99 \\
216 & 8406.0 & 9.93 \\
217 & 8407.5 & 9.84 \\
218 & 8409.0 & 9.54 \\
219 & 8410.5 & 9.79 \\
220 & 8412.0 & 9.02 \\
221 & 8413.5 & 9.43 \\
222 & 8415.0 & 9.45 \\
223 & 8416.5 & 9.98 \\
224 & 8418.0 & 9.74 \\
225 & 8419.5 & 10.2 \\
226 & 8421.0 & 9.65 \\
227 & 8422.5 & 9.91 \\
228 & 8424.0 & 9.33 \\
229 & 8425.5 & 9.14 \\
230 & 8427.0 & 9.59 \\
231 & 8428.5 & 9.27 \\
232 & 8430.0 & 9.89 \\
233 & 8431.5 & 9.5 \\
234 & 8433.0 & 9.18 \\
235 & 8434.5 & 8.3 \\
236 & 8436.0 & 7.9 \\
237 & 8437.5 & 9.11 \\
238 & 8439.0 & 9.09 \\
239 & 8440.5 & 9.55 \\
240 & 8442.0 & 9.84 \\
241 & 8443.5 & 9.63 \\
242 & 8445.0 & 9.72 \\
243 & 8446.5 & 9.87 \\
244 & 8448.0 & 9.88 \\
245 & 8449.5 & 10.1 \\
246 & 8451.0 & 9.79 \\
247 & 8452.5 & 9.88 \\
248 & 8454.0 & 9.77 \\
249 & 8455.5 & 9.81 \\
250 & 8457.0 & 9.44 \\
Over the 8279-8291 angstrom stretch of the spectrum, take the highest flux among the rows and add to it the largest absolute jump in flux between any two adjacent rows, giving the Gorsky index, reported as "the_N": 11.2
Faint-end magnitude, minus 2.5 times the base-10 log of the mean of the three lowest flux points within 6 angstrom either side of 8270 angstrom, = -2.48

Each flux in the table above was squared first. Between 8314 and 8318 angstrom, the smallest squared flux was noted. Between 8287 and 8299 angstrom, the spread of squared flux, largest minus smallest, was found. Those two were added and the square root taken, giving 11.0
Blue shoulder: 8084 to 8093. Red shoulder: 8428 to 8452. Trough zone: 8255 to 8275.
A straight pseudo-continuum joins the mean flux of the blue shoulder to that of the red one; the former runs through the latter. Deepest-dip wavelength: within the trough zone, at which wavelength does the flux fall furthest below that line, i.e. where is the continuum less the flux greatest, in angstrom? 8256.0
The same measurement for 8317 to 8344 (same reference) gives 8326.5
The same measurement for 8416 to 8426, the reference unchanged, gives 8425.5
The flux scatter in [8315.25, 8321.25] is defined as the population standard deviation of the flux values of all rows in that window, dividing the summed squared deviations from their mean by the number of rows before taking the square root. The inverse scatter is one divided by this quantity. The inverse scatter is 3.5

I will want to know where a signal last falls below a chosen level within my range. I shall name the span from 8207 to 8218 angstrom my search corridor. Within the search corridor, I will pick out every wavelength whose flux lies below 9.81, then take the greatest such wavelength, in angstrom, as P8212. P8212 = 8212.5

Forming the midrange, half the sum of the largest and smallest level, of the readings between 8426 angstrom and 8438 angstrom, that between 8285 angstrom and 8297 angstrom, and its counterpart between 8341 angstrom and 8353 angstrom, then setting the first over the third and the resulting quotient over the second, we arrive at 0.090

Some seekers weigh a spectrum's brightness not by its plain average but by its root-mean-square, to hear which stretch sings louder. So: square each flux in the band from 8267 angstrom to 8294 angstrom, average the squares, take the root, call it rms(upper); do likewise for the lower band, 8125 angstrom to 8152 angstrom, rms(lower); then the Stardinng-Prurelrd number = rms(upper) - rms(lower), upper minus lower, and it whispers -0.20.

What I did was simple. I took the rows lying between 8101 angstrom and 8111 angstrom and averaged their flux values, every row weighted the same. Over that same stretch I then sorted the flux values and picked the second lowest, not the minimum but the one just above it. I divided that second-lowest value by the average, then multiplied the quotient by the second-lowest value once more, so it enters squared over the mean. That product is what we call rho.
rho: 9.78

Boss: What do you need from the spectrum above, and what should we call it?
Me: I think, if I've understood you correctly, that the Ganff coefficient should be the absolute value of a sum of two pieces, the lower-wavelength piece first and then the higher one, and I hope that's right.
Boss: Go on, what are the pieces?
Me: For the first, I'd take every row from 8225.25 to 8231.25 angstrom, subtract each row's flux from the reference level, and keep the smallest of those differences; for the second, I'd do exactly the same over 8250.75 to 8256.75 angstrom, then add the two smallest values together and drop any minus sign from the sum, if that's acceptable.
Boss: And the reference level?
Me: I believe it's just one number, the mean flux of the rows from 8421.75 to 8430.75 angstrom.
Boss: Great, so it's 0.9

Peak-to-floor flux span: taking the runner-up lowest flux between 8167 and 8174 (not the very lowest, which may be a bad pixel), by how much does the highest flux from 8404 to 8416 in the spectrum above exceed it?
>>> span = 0.02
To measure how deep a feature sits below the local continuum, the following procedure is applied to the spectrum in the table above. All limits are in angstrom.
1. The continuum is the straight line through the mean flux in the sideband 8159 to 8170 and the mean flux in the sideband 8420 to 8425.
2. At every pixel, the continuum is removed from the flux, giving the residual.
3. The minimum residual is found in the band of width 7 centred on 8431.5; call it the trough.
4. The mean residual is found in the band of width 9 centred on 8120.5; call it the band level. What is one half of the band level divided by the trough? -0.04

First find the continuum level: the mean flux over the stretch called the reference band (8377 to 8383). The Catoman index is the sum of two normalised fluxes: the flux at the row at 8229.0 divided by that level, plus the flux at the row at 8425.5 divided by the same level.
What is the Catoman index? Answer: 2.05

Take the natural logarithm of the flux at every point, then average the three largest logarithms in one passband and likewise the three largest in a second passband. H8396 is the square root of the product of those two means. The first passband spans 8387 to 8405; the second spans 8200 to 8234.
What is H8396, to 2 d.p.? 2.32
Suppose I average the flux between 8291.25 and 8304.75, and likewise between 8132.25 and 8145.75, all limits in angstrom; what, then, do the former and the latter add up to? 20.5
